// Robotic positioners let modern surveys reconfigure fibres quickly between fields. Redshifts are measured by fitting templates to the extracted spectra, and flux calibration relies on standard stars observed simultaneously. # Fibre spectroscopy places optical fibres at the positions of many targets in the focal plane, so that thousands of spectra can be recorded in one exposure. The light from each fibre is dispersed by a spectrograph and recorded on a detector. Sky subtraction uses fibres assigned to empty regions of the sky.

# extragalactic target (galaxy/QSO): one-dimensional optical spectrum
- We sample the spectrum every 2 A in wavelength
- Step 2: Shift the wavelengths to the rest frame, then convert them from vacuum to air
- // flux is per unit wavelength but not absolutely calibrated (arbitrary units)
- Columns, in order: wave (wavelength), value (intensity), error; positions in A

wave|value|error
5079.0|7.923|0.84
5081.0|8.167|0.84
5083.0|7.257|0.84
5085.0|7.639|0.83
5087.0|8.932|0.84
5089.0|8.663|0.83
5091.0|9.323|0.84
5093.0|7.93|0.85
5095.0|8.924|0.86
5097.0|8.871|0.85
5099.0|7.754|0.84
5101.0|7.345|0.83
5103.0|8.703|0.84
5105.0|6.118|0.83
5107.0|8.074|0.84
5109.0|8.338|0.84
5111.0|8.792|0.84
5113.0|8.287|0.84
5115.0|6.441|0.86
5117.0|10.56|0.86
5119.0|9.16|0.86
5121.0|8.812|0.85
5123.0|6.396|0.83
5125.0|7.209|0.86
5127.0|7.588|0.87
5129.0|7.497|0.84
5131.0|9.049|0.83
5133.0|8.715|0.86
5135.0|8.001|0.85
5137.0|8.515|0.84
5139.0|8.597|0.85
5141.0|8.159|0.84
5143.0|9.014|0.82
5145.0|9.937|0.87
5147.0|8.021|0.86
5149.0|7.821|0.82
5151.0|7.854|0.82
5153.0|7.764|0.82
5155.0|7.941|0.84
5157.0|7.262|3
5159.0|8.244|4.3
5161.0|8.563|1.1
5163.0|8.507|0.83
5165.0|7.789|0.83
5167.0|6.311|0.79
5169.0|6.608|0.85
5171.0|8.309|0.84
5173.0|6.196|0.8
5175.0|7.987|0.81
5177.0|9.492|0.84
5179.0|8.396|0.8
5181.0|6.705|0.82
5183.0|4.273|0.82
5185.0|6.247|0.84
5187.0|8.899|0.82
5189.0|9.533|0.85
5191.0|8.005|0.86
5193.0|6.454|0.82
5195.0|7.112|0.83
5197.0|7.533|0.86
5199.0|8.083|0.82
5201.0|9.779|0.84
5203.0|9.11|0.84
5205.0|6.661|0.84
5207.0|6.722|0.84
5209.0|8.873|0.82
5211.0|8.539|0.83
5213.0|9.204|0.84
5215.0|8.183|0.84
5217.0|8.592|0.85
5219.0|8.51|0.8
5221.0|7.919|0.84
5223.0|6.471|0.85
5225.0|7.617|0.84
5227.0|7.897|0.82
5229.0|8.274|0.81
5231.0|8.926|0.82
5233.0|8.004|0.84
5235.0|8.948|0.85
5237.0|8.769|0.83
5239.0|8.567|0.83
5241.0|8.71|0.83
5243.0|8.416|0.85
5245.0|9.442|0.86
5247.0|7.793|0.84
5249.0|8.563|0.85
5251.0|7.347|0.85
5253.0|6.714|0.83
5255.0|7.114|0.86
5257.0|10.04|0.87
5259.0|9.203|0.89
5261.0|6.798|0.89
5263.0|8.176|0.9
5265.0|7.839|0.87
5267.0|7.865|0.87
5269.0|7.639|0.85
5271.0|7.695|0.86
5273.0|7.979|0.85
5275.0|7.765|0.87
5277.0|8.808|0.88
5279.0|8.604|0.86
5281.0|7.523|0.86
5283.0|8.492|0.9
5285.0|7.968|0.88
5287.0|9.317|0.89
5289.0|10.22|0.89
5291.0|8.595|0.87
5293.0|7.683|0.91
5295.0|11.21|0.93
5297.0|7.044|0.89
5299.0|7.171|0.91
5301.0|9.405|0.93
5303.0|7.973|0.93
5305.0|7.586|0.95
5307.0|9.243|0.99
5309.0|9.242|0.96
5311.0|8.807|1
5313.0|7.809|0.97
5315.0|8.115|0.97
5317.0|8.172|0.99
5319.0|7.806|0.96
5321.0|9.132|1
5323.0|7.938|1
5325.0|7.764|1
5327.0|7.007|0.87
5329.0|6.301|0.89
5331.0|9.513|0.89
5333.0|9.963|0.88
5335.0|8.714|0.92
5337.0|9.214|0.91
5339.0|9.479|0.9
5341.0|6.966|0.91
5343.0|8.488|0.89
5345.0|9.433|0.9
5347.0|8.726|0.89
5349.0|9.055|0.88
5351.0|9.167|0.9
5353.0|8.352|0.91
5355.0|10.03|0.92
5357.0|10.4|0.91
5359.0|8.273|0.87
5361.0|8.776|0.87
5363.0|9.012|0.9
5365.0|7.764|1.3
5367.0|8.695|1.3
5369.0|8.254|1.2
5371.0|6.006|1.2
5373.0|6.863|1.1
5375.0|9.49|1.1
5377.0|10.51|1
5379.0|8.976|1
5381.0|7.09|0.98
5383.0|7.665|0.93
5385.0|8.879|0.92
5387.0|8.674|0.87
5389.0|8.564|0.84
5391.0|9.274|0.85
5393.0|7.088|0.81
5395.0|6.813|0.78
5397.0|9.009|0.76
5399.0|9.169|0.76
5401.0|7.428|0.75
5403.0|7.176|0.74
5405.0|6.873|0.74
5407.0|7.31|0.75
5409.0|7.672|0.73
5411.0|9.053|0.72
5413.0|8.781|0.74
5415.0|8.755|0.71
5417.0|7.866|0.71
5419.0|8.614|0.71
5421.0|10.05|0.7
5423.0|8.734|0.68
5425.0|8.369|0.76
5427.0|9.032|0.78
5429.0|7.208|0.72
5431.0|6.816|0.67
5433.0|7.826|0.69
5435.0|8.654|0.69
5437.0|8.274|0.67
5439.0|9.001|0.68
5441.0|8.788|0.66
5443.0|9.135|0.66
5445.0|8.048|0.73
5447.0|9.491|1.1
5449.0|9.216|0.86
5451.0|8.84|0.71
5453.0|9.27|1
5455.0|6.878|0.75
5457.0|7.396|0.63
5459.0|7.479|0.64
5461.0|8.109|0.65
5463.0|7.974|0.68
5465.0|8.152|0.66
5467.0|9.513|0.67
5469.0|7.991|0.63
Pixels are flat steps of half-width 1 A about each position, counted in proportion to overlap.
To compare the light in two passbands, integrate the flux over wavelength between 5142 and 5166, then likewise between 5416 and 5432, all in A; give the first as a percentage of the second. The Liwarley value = 148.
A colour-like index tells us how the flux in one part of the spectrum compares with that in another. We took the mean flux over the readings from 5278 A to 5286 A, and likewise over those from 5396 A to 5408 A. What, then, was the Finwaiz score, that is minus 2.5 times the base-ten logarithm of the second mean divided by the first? 0.04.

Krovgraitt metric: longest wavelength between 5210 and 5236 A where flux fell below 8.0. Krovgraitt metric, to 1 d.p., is 5227.0 A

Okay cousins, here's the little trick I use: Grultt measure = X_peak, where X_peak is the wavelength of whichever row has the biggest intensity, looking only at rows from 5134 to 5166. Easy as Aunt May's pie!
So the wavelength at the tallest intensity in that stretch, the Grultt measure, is 5145.0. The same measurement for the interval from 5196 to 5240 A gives 5201.0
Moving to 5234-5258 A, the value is 5257.0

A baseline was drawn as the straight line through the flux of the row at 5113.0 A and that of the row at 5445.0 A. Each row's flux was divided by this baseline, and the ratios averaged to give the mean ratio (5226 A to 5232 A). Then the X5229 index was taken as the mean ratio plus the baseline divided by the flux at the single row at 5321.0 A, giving 1.91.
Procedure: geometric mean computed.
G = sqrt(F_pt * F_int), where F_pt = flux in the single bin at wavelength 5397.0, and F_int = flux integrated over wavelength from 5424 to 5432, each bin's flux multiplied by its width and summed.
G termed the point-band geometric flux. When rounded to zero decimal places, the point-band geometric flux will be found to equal 24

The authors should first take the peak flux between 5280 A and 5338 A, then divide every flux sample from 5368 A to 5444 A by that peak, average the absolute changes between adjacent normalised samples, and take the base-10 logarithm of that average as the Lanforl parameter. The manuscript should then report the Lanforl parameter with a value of -1.09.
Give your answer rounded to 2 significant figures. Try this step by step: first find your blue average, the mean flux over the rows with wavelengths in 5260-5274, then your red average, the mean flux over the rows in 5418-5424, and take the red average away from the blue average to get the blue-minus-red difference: -1.4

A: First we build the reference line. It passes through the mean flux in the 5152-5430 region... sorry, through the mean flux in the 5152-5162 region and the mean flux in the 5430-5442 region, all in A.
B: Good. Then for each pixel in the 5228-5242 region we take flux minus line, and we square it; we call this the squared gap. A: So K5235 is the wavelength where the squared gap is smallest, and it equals 5233.0 A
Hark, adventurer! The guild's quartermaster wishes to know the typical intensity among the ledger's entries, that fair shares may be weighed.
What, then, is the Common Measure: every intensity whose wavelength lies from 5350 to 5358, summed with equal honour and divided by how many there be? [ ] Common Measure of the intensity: 9.5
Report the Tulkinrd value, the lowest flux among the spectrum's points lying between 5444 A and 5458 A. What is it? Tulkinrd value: 6.878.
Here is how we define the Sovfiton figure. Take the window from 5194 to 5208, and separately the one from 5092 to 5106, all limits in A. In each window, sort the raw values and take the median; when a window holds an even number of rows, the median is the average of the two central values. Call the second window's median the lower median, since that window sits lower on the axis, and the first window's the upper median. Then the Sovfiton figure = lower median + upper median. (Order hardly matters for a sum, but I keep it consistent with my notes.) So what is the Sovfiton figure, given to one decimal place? 15.5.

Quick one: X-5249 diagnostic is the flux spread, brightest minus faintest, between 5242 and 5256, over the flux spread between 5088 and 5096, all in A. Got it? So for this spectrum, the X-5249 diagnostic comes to 2.0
